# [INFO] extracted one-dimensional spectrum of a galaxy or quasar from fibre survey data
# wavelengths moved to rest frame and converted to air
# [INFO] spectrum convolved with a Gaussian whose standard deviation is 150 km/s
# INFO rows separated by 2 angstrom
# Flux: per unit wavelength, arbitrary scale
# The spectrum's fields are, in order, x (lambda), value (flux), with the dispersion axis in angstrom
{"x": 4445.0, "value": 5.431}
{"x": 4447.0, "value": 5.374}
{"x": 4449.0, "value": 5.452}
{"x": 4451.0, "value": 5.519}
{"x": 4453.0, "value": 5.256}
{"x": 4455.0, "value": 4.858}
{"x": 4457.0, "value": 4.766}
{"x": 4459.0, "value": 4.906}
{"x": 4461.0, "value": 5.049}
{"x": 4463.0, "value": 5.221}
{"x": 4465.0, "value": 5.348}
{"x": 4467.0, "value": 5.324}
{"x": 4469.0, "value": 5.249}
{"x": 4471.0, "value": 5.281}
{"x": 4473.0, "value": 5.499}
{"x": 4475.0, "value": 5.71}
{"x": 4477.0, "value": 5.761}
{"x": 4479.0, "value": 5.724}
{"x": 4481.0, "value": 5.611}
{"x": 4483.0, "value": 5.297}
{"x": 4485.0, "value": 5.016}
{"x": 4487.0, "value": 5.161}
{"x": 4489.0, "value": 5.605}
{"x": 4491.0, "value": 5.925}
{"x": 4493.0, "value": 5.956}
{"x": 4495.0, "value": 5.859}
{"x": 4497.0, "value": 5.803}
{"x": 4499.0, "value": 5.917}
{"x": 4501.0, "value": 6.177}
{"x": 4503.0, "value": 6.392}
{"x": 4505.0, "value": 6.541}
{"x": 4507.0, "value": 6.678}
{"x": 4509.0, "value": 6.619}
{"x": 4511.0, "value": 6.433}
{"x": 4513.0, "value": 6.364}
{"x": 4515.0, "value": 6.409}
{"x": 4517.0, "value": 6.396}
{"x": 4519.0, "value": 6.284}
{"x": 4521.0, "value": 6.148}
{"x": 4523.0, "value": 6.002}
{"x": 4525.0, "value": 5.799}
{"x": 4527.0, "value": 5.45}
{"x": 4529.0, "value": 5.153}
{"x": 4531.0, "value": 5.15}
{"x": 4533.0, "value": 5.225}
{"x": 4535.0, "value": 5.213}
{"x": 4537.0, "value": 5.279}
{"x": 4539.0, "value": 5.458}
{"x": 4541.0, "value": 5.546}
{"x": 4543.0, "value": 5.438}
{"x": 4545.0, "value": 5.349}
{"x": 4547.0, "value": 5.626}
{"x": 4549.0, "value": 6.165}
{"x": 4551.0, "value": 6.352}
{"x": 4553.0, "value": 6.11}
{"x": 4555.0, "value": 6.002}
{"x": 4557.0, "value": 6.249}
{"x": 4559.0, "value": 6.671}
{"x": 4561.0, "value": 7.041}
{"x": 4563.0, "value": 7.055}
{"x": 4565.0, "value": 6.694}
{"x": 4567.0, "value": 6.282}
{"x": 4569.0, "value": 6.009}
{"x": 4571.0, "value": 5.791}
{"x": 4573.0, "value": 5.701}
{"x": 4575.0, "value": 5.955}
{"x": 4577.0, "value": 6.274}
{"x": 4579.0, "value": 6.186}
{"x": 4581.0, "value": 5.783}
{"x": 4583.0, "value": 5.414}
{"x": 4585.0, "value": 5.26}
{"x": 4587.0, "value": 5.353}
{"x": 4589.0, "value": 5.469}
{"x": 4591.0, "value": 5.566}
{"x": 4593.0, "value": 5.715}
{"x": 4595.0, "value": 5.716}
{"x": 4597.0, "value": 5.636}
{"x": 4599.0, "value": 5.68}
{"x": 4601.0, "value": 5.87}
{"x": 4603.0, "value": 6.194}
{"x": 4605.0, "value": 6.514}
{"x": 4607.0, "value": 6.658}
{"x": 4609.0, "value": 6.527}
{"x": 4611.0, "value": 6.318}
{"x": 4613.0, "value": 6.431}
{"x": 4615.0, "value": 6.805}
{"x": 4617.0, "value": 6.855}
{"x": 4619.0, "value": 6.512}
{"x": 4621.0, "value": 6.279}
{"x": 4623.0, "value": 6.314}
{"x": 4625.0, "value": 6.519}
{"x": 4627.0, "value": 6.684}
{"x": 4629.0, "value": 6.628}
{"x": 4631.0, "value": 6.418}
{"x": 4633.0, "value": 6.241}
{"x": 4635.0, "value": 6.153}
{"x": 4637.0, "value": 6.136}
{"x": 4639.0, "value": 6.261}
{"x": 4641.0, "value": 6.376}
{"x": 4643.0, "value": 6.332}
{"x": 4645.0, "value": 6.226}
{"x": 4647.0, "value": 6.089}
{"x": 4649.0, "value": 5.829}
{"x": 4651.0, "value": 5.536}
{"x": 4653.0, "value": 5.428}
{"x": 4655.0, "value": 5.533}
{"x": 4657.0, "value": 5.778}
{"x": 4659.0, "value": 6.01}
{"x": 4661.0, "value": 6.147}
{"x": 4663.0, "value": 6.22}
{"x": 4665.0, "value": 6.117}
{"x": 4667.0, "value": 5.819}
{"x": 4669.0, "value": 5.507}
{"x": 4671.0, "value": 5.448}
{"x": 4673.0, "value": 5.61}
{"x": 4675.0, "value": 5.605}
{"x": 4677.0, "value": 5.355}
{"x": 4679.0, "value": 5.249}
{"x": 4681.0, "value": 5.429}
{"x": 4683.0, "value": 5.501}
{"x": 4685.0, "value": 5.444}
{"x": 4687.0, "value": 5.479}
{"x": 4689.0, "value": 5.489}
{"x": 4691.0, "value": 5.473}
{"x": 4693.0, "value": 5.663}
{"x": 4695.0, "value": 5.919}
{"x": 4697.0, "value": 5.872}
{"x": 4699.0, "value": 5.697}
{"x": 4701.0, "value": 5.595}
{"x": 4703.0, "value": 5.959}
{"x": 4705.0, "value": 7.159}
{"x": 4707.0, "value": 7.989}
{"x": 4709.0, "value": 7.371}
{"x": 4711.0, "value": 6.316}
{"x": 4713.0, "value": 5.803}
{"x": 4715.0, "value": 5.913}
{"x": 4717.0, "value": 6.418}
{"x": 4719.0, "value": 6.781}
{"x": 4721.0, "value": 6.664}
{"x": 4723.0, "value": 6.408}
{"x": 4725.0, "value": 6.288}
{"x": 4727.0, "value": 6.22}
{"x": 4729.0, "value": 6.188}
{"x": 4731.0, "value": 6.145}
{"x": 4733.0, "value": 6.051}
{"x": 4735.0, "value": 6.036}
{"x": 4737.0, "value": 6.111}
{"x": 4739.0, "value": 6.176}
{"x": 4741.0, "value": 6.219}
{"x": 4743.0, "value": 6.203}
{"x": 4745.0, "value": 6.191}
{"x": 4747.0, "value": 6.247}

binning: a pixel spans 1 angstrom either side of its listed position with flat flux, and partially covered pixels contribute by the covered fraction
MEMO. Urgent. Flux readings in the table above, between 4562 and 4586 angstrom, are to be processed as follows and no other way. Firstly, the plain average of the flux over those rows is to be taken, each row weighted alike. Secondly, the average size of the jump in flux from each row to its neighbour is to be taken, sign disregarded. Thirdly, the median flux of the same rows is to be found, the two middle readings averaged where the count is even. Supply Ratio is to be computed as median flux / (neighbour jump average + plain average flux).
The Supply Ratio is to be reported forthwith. 0.95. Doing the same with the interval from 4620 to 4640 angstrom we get 0.97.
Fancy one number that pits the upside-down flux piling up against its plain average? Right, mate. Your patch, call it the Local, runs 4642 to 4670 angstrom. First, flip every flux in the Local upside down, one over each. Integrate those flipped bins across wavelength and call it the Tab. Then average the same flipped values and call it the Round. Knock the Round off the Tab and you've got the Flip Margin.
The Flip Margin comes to 4.59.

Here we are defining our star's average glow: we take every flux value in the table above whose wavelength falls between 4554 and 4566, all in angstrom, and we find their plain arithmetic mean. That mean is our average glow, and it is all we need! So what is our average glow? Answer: 6.62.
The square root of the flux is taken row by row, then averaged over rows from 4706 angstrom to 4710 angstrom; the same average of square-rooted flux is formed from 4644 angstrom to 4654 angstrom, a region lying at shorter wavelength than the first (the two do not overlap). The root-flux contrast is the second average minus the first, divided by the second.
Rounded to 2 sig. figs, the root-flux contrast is -0.15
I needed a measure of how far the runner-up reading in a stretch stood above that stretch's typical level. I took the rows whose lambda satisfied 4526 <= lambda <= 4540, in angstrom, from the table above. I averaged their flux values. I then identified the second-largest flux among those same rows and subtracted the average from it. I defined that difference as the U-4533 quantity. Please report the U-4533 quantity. 0.17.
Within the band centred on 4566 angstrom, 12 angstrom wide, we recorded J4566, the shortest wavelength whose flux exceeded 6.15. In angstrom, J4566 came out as 4561.0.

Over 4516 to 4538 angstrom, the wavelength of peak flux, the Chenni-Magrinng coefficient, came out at 4517.0 angstrom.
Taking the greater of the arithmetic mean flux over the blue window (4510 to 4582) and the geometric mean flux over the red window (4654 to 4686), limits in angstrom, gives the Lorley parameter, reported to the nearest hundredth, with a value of 5.97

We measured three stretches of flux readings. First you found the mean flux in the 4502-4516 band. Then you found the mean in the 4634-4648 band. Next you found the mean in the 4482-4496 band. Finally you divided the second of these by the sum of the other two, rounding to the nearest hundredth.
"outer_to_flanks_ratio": 0.52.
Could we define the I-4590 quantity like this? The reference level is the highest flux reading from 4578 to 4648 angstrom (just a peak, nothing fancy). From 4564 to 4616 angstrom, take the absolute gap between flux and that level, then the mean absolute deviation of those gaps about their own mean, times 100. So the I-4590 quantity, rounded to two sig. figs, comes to 38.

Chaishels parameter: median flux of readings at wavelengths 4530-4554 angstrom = 5.4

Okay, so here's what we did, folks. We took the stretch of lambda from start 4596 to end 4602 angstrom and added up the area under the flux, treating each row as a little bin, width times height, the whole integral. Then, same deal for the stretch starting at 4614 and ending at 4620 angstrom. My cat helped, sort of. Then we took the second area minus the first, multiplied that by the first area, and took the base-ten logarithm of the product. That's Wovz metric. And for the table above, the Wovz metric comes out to 2.3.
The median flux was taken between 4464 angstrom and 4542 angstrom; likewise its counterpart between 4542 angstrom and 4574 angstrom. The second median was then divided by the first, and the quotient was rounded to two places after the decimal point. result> 1.07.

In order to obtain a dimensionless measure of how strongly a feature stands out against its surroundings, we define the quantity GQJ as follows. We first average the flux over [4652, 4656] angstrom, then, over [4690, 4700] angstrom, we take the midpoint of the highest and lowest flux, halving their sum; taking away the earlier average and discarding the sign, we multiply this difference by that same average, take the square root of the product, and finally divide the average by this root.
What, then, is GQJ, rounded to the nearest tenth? 5.0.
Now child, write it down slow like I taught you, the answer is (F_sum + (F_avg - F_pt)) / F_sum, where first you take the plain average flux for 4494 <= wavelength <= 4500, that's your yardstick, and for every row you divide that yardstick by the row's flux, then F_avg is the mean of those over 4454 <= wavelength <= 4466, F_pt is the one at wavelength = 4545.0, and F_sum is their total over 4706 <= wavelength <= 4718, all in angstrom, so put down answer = 1.01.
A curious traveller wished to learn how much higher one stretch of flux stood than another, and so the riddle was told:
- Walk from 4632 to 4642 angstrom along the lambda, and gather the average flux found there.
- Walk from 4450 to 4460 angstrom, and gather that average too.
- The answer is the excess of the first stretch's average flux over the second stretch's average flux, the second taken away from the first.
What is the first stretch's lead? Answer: 1.2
